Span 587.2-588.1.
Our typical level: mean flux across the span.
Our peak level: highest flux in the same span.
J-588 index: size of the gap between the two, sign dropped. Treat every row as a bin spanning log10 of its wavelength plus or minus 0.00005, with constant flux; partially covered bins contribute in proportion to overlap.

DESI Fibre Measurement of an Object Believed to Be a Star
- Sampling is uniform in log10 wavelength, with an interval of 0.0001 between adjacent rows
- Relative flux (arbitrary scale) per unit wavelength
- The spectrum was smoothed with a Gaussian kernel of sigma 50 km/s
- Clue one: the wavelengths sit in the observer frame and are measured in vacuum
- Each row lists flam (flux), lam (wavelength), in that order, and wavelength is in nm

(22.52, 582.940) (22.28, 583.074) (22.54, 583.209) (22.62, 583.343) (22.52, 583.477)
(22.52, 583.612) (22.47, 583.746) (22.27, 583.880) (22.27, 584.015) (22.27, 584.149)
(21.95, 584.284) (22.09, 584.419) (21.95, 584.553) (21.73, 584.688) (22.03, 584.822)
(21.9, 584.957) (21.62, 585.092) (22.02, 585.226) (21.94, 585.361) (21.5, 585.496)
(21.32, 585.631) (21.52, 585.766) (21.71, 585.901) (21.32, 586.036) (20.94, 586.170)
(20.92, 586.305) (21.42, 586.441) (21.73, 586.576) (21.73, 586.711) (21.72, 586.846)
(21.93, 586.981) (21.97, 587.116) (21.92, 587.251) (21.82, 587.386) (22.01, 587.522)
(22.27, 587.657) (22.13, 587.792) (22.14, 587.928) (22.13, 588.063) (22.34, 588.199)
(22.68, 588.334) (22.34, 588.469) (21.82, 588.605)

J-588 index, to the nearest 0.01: 0.21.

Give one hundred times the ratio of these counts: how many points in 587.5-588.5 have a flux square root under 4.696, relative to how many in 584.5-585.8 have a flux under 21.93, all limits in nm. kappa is 17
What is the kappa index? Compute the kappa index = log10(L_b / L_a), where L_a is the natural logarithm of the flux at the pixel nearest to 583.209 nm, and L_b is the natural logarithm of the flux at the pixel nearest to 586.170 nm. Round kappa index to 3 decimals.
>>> -0.010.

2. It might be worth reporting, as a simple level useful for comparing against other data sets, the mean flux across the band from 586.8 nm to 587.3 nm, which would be 21.9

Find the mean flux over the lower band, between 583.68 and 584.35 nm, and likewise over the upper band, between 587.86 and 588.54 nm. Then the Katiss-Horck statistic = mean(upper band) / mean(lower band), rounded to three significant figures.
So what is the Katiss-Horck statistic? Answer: 1.00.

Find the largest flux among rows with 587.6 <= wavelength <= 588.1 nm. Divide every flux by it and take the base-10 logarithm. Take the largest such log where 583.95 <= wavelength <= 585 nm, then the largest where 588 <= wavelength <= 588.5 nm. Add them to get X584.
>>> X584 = 0.008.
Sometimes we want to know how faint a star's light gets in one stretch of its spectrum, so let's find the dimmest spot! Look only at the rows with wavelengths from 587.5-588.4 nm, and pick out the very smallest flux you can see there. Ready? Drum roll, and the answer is 22.01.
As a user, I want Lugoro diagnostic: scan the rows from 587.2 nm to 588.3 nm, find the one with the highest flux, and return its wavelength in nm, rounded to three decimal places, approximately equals 588.199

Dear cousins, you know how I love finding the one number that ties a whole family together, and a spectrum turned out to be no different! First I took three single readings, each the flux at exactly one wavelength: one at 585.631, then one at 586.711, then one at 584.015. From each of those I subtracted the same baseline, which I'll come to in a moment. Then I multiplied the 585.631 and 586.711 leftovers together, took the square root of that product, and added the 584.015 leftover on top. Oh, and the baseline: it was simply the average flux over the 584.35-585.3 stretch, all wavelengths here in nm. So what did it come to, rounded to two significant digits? 0.69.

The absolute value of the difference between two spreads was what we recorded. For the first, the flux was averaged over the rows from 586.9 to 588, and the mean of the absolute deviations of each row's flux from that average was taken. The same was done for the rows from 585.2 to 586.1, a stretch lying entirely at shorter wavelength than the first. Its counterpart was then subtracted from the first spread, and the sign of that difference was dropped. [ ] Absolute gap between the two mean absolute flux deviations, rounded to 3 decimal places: 0.115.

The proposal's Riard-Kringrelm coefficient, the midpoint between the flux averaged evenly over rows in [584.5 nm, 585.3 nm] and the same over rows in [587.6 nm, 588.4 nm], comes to 22.08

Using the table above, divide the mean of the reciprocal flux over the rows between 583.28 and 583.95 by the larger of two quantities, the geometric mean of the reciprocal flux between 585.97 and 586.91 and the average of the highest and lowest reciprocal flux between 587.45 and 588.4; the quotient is 0.952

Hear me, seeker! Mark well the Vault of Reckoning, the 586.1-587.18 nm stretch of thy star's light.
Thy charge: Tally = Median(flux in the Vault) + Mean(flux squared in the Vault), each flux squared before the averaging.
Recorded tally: 486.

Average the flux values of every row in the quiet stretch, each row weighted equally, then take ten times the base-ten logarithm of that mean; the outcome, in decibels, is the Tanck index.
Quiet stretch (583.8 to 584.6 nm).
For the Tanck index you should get 13.45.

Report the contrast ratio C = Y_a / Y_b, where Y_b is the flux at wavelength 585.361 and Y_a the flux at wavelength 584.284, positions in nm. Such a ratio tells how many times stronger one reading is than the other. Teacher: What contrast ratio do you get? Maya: 1.000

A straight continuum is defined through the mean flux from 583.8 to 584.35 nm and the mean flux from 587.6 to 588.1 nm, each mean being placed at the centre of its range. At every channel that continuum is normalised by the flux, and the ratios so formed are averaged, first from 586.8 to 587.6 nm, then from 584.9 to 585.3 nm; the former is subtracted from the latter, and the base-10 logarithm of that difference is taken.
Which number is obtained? -2.5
